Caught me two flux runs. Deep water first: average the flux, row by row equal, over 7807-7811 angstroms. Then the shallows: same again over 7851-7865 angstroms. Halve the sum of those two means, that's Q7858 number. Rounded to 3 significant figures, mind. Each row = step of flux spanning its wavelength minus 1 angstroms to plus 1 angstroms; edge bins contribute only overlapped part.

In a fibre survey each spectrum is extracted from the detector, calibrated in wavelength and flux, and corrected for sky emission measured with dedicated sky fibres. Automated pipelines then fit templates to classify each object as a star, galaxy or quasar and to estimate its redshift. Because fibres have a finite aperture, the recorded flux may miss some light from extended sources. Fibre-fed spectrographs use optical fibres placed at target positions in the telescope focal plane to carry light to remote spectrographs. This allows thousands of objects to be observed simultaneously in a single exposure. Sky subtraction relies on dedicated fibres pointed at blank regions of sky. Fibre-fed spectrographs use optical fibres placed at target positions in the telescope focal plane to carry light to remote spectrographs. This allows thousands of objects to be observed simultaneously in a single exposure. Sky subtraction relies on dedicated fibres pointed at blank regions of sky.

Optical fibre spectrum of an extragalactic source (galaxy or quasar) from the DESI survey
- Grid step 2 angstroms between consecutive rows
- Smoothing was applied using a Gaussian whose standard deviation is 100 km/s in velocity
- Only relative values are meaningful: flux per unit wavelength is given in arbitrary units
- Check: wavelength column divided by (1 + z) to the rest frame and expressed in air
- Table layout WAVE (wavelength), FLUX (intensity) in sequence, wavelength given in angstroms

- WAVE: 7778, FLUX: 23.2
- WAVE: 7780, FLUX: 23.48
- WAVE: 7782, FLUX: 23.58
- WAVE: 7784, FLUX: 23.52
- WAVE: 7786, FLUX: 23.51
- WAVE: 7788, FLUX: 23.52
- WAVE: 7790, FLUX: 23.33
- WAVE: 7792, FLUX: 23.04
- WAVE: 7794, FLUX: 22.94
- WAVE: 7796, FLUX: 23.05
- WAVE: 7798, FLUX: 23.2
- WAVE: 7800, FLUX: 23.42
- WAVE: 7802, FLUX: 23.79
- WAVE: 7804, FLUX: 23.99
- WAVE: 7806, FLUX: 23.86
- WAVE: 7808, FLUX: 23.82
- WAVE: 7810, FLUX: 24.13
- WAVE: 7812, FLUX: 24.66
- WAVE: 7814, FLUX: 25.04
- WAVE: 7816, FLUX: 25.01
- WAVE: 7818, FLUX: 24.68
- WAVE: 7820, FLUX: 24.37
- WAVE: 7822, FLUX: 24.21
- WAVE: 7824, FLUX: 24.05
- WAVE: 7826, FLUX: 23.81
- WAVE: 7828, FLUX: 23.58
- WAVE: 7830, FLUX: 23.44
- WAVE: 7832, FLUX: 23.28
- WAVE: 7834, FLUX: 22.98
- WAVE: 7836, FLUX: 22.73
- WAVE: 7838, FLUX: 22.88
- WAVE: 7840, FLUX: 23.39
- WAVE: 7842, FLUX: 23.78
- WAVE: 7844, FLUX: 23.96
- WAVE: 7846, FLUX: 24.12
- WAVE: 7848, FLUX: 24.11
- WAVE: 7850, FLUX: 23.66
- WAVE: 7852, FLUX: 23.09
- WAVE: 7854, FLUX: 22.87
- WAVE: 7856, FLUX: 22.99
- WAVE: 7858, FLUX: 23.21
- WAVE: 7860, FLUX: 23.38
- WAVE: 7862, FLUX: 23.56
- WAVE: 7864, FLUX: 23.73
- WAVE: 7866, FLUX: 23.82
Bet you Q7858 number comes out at 23.6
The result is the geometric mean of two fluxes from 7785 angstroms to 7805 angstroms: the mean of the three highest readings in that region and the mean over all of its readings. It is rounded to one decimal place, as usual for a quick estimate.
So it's 23.6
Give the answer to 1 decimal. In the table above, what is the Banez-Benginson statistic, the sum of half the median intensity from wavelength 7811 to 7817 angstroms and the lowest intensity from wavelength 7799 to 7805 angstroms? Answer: 35.9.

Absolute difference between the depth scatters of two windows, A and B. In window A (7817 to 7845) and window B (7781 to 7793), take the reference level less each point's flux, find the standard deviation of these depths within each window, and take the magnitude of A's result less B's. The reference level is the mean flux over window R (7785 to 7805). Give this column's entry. 0.37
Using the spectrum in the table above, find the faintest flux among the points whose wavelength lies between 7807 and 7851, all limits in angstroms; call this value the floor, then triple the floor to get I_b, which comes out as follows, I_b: 68.2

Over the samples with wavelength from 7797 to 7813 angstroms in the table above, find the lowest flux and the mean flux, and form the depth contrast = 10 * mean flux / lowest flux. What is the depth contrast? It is 10.28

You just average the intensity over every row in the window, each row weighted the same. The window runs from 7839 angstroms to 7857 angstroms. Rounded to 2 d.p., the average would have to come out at 23.55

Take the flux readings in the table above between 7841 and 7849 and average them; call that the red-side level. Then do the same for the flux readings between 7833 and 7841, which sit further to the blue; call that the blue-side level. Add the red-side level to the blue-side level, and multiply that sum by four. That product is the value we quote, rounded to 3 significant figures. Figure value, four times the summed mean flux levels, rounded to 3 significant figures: 188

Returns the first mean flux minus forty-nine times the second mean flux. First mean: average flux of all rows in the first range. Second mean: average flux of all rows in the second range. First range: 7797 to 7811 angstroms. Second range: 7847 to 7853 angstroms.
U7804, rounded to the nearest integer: -1134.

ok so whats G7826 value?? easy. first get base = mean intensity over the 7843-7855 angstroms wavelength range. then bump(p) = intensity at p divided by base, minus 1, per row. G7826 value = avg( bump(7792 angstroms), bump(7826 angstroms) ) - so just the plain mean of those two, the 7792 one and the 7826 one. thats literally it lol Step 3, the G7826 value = -0.009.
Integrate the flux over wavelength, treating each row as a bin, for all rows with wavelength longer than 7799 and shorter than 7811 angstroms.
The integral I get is 286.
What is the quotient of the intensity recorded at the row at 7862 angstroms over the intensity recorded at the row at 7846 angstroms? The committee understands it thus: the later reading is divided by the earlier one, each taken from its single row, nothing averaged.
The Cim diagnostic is 0.98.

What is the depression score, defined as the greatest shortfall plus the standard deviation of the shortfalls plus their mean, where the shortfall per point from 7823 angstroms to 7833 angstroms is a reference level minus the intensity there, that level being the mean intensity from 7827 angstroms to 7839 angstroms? -0.3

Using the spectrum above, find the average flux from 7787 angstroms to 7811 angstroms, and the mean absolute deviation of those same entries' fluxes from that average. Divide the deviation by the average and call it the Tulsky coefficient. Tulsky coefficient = 0.0146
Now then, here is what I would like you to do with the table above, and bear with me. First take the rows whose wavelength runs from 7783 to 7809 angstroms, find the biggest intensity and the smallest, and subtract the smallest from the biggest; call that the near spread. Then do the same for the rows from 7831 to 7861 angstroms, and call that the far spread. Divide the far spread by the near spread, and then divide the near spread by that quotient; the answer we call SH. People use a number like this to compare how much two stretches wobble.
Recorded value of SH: 0.8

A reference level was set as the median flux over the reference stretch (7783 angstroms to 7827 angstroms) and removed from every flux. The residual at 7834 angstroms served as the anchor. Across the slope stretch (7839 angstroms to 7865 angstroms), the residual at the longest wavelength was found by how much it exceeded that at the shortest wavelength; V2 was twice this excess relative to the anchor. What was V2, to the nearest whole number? -1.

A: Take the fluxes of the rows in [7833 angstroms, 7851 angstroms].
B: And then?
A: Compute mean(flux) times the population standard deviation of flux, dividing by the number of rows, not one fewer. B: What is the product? 12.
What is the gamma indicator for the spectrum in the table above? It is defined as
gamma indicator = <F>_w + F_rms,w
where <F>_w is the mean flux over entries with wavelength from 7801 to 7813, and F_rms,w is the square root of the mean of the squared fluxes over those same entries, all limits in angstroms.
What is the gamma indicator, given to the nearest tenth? 48.1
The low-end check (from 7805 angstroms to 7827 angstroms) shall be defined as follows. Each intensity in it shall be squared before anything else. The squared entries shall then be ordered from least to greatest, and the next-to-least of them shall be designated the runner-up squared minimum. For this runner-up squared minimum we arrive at 567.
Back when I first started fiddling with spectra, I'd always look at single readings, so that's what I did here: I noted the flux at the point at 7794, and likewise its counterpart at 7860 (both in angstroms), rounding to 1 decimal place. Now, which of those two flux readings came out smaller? 22.9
